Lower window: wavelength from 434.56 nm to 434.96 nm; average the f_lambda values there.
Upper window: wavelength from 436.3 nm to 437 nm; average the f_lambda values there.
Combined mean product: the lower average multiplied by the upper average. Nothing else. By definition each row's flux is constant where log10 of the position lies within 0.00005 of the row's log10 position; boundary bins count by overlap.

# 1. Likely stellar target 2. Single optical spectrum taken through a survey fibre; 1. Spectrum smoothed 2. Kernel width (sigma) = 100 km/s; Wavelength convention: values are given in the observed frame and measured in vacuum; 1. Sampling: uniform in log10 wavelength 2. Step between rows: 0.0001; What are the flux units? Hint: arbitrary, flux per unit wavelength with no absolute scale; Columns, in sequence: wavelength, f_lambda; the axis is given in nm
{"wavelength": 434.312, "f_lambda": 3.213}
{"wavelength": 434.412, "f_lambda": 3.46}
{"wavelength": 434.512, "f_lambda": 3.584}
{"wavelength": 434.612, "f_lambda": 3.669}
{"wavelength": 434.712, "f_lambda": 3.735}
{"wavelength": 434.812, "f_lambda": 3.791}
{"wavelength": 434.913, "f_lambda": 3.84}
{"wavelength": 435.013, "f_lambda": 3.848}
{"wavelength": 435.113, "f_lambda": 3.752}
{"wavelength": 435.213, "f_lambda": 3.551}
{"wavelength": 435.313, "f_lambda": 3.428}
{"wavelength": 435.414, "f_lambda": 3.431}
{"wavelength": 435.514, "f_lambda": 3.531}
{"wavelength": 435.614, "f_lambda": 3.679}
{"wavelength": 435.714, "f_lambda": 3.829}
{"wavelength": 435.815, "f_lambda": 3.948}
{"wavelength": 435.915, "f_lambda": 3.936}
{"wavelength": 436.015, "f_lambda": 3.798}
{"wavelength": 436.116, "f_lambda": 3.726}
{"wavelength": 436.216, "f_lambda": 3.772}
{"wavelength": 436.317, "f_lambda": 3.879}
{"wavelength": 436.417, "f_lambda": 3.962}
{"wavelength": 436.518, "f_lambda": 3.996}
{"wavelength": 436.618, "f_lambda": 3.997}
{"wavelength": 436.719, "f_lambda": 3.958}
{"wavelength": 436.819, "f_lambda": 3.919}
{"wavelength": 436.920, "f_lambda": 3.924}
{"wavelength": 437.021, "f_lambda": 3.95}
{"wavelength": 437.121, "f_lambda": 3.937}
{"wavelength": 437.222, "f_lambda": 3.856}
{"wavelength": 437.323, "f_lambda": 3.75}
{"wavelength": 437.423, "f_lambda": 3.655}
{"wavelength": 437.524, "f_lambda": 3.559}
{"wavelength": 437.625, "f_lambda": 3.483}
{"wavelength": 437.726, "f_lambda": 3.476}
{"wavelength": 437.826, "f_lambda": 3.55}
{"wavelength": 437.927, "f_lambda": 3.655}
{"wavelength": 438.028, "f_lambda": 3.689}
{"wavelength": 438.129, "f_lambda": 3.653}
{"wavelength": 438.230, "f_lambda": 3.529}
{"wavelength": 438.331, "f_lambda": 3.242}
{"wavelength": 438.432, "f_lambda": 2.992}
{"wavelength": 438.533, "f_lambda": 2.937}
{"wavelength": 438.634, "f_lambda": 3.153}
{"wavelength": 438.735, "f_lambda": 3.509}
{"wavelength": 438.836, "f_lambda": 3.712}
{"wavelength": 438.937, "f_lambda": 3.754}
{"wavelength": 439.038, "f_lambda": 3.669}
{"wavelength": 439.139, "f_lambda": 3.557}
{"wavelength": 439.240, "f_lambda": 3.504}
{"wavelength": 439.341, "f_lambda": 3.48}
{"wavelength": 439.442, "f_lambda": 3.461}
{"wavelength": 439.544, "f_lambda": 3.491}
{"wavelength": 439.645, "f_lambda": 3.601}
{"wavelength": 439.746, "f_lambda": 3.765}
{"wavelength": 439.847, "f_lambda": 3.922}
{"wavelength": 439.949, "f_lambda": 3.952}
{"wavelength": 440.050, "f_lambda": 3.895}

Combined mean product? 14.8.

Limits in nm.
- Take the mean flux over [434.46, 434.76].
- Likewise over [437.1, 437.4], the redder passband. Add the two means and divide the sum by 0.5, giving 15.0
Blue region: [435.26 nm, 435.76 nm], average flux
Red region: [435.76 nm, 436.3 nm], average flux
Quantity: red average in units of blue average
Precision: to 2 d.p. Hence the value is 1.07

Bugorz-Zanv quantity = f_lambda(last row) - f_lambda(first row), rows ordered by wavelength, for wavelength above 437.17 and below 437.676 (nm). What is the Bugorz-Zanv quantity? -0.37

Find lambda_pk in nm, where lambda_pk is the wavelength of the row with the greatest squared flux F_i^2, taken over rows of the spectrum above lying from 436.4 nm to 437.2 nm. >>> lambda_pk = 436.618 nm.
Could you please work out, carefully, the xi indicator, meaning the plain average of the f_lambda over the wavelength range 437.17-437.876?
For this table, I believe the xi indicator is 3.62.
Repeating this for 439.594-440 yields 3.81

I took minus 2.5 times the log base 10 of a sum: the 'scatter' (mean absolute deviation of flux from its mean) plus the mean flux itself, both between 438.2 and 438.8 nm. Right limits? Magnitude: -1.34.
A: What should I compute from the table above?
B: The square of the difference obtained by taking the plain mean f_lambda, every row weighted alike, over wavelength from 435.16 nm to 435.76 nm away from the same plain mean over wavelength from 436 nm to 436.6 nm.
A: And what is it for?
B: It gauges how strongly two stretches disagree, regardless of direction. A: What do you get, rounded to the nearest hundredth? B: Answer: 0.08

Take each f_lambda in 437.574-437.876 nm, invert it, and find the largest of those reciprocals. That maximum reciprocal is 0.288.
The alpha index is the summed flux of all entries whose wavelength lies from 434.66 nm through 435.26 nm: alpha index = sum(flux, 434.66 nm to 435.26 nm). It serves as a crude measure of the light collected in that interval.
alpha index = 22.5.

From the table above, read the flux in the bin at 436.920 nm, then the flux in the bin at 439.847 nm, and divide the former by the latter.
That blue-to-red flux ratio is 1.00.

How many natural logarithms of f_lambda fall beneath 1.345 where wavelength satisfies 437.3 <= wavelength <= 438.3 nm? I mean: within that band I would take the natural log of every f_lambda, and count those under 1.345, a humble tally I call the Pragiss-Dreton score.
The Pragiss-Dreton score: 10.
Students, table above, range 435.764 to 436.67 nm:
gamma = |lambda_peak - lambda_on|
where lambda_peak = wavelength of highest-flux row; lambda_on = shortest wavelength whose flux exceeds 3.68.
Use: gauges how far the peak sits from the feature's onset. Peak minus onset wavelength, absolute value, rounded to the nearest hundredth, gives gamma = 0.80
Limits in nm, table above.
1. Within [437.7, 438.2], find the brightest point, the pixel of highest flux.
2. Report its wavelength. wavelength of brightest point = 438.028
